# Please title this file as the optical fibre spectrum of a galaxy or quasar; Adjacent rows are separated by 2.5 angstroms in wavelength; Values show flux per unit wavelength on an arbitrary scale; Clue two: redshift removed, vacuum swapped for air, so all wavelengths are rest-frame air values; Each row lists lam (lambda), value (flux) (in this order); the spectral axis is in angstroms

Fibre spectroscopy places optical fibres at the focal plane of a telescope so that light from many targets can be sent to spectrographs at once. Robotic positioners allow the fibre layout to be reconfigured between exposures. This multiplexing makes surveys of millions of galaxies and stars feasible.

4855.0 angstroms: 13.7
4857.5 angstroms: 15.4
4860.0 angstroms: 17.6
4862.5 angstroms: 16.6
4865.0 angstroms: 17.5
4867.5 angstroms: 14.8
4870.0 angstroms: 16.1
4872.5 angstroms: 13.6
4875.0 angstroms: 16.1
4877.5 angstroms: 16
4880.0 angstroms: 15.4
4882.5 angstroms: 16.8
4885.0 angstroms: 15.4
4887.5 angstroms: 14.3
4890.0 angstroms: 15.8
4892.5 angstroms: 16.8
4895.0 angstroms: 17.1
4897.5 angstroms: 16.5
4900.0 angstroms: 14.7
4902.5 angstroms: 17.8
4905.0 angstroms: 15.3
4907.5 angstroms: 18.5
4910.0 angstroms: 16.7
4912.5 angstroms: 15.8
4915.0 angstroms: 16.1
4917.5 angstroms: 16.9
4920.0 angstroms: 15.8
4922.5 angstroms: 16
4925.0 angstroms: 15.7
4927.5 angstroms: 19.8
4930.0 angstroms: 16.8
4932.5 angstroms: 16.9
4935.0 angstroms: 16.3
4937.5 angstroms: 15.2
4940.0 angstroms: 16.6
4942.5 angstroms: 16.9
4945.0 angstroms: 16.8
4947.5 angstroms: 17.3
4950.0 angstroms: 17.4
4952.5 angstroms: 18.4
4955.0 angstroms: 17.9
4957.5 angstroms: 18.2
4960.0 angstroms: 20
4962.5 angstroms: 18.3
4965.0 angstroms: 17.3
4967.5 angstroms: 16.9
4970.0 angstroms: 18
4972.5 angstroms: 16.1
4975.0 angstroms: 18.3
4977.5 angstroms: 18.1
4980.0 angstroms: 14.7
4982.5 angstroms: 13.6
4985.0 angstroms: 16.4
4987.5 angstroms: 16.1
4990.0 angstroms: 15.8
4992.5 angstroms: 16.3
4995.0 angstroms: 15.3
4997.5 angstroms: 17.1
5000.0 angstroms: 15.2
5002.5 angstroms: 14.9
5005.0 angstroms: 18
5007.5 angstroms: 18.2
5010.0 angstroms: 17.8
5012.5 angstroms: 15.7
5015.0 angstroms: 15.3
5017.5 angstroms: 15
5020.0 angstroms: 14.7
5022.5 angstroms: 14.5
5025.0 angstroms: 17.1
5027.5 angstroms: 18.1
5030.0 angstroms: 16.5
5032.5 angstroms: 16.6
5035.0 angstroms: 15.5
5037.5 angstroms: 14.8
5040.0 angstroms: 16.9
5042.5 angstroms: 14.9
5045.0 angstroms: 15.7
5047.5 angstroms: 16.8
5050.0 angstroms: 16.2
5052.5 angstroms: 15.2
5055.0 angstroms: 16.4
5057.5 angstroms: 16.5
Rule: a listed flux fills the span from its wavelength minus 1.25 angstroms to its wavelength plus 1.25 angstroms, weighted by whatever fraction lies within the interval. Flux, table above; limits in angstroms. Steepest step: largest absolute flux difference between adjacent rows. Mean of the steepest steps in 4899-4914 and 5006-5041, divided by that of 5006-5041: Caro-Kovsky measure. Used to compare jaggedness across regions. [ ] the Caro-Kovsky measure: 1.12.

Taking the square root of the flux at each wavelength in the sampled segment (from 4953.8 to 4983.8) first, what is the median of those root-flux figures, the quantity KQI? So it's 4.24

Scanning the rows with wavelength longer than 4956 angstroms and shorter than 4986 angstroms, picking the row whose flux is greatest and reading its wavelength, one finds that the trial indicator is 4960.0 angstroms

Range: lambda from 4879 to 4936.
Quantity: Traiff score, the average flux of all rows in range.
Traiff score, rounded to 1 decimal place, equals 16.4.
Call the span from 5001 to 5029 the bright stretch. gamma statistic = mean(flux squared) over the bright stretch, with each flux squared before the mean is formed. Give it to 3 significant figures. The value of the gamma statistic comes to 268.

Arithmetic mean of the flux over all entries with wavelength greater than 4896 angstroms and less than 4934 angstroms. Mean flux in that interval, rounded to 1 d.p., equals 16.6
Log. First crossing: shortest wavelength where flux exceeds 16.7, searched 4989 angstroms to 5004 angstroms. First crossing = 4997.5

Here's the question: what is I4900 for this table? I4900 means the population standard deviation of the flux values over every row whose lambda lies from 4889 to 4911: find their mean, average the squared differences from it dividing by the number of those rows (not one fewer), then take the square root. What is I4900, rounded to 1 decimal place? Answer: 1.1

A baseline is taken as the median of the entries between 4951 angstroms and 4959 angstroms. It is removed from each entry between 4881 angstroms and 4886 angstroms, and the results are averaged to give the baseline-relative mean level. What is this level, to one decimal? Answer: -2.1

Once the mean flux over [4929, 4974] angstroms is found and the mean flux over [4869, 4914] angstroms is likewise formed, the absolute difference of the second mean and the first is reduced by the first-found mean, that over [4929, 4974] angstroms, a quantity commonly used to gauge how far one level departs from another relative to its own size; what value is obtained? -16.04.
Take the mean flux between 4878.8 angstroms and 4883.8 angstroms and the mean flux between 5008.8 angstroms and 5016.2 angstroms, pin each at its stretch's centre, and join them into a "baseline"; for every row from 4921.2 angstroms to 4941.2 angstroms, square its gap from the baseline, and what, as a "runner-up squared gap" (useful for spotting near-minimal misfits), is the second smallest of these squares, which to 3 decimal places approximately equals 0.023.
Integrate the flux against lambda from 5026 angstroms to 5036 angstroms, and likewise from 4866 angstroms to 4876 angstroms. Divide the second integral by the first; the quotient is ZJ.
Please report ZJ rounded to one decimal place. 0.9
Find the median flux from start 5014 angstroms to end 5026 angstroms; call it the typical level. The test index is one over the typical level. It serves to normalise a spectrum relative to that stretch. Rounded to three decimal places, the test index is 0.067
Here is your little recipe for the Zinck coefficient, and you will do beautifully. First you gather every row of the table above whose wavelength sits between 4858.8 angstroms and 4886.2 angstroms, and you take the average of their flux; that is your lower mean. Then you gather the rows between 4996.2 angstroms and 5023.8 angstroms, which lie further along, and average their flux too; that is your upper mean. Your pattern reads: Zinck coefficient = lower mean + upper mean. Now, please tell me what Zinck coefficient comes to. 32.0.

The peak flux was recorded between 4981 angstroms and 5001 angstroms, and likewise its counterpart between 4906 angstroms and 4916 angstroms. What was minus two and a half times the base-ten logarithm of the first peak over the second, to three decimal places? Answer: 0.085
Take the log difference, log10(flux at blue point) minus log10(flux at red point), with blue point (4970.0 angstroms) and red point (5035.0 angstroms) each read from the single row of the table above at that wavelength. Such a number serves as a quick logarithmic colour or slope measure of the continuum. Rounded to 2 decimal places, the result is 0.06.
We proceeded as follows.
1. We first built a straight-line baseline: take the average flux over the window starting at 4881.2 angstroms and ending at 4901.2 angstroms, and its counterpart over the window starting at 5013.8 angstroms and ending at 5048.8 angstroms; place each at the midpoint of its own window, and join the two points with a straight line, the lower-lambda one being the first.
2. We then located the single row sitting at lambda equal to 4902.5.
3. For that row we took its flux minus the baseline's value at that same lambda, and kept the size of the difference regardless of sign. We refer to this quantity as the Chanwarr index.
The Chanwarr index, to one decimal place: 1.9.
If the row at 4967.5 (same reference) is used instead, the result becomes 1.0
